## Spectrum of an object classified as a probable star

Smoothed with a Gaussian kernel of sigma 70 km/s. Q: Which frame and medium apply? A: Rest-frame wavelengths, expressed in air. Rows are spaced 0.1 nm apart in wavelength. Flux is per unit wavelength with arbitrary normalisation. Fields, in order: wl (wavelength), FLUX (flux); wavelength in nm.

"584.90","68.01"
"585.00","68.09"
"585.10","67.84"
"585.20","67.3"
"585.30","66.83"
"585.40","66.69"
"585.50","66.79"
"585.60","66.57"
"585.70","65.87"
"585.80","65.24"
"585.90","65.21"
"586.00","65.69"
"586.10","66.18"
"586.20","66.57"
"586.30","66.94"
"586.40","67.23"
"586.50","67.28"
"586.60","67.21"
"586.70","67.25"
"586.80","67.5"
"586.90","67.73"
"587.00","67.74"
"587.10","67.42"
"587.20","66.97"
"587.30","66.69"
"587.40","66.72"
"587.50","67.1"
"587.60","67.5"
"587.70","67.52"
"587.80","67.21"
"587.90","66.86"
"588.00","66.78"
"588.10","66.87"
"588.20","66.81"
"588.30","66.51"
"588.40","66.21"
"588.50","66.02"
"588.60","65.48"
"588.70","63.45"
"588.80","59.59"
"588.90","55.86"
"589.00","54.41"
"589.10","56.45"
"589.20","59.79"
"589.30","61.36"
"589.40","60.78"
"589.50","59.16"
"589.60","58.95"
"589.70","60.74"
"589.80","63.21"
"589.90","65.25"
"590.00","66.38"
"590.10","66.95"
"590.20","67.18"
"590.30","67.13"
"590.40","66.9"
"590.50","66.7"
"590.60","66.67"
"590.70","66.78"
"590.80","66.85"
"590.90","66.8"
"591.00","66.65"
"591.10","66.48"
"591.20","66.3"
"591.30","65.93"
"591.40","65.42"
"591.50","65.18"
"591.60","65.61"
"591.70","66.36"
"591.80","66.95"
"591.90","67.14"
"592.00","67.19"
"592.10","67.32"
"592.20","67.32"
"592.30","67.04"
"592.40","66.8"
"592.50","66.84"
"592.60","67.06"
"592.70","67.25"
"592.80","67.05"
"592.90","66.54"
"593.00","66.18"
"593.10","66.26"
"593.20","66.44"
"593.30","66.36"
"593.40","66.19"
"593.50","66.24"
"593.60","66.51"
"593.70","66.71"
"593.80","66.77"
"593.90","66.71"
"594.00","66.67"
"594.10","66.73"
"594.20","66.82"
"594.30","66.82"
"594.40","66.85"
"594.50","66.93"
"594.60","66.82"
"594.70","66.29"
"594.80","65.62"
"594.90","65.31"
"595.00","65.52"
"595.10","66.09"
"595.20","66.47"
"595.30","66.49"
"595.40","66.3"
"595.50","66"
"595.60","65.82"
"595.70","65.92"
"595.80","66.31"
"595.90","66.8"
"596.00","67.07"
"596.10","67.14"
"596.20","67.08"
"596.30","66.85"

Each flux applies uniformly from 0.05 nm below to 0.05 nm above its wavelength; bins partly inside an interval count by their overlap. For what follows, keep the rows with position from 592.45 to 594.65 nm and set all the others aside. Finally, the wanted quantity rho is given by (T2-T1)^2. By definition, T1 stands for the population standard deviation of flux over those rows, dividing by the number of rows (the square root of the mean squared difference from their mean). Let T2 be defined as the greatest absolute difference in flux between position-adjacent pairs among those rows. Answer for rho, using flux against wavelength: 0.048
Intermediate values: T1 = 0.29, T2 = 0.51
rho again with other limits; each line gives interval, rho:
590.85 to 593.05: 0.020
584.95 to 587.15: 0.009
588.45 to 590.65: 0.025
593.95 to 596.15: 0.025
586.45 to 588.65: 0.000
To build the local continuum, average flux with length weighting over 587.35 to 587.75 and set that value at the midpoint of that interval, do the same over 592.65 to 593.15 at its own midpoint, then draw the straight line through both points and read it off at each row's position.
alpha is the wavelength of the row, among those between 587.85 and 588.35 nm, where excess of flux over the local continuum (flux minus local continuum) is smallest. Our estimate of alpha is 588.30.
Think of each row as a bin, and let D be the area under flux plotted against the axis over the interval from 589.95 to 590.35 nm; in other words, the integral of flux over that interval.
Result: 26.8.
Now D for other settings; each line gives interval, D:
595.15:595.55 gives 26.5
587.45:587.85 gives 26.9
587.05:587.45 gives 26.8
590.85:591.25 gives 26.6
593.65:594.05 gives 26.7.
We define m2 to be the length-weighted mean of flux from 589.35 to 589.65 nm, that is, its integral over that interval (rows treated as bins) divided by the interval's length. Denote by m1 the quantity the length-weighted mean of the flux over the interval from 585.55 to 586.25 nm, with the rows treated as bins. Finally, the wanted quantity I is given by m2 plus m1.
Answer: 126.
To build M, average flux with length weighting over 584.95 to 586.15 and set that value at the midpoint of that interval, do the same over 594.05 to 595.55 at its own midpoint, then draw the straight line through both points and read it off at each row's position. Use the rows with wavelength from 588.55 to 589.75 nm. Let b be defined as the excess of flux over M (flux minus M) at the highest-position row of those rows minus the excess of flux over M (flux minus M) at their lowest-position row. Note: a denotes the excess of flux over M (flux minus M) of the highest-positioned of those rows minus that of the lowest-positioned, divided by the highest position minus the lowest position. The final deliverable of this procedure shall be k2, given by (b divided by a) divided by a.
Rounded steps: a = -4.3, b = -4.7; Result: -0.3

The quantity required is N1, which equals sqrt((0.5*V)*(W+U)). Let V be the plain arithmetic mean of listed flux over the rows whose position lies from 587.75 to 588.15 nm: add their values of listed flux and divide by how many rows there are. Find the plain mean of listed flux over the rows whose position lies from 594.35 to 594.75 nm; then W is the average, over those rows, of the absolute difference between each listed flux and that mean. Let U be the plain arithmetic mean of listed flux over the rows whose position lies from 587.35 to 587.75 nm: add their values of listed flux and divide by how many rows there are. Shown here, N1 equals 47.5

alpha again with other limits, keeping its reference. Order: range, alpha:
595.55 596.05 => 595.60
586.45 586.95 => 586.60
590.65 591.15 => 591.10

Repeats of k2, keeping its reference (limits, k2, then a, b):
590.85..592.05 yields 2.9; 0.4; 0.4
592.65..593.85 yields -2.6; -0.4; -0.5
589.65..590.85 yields 0.2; 5.6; 6.1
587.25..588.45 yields -2.6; -0.4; -0.5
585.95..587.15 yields 0.7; 1.6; 1.8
